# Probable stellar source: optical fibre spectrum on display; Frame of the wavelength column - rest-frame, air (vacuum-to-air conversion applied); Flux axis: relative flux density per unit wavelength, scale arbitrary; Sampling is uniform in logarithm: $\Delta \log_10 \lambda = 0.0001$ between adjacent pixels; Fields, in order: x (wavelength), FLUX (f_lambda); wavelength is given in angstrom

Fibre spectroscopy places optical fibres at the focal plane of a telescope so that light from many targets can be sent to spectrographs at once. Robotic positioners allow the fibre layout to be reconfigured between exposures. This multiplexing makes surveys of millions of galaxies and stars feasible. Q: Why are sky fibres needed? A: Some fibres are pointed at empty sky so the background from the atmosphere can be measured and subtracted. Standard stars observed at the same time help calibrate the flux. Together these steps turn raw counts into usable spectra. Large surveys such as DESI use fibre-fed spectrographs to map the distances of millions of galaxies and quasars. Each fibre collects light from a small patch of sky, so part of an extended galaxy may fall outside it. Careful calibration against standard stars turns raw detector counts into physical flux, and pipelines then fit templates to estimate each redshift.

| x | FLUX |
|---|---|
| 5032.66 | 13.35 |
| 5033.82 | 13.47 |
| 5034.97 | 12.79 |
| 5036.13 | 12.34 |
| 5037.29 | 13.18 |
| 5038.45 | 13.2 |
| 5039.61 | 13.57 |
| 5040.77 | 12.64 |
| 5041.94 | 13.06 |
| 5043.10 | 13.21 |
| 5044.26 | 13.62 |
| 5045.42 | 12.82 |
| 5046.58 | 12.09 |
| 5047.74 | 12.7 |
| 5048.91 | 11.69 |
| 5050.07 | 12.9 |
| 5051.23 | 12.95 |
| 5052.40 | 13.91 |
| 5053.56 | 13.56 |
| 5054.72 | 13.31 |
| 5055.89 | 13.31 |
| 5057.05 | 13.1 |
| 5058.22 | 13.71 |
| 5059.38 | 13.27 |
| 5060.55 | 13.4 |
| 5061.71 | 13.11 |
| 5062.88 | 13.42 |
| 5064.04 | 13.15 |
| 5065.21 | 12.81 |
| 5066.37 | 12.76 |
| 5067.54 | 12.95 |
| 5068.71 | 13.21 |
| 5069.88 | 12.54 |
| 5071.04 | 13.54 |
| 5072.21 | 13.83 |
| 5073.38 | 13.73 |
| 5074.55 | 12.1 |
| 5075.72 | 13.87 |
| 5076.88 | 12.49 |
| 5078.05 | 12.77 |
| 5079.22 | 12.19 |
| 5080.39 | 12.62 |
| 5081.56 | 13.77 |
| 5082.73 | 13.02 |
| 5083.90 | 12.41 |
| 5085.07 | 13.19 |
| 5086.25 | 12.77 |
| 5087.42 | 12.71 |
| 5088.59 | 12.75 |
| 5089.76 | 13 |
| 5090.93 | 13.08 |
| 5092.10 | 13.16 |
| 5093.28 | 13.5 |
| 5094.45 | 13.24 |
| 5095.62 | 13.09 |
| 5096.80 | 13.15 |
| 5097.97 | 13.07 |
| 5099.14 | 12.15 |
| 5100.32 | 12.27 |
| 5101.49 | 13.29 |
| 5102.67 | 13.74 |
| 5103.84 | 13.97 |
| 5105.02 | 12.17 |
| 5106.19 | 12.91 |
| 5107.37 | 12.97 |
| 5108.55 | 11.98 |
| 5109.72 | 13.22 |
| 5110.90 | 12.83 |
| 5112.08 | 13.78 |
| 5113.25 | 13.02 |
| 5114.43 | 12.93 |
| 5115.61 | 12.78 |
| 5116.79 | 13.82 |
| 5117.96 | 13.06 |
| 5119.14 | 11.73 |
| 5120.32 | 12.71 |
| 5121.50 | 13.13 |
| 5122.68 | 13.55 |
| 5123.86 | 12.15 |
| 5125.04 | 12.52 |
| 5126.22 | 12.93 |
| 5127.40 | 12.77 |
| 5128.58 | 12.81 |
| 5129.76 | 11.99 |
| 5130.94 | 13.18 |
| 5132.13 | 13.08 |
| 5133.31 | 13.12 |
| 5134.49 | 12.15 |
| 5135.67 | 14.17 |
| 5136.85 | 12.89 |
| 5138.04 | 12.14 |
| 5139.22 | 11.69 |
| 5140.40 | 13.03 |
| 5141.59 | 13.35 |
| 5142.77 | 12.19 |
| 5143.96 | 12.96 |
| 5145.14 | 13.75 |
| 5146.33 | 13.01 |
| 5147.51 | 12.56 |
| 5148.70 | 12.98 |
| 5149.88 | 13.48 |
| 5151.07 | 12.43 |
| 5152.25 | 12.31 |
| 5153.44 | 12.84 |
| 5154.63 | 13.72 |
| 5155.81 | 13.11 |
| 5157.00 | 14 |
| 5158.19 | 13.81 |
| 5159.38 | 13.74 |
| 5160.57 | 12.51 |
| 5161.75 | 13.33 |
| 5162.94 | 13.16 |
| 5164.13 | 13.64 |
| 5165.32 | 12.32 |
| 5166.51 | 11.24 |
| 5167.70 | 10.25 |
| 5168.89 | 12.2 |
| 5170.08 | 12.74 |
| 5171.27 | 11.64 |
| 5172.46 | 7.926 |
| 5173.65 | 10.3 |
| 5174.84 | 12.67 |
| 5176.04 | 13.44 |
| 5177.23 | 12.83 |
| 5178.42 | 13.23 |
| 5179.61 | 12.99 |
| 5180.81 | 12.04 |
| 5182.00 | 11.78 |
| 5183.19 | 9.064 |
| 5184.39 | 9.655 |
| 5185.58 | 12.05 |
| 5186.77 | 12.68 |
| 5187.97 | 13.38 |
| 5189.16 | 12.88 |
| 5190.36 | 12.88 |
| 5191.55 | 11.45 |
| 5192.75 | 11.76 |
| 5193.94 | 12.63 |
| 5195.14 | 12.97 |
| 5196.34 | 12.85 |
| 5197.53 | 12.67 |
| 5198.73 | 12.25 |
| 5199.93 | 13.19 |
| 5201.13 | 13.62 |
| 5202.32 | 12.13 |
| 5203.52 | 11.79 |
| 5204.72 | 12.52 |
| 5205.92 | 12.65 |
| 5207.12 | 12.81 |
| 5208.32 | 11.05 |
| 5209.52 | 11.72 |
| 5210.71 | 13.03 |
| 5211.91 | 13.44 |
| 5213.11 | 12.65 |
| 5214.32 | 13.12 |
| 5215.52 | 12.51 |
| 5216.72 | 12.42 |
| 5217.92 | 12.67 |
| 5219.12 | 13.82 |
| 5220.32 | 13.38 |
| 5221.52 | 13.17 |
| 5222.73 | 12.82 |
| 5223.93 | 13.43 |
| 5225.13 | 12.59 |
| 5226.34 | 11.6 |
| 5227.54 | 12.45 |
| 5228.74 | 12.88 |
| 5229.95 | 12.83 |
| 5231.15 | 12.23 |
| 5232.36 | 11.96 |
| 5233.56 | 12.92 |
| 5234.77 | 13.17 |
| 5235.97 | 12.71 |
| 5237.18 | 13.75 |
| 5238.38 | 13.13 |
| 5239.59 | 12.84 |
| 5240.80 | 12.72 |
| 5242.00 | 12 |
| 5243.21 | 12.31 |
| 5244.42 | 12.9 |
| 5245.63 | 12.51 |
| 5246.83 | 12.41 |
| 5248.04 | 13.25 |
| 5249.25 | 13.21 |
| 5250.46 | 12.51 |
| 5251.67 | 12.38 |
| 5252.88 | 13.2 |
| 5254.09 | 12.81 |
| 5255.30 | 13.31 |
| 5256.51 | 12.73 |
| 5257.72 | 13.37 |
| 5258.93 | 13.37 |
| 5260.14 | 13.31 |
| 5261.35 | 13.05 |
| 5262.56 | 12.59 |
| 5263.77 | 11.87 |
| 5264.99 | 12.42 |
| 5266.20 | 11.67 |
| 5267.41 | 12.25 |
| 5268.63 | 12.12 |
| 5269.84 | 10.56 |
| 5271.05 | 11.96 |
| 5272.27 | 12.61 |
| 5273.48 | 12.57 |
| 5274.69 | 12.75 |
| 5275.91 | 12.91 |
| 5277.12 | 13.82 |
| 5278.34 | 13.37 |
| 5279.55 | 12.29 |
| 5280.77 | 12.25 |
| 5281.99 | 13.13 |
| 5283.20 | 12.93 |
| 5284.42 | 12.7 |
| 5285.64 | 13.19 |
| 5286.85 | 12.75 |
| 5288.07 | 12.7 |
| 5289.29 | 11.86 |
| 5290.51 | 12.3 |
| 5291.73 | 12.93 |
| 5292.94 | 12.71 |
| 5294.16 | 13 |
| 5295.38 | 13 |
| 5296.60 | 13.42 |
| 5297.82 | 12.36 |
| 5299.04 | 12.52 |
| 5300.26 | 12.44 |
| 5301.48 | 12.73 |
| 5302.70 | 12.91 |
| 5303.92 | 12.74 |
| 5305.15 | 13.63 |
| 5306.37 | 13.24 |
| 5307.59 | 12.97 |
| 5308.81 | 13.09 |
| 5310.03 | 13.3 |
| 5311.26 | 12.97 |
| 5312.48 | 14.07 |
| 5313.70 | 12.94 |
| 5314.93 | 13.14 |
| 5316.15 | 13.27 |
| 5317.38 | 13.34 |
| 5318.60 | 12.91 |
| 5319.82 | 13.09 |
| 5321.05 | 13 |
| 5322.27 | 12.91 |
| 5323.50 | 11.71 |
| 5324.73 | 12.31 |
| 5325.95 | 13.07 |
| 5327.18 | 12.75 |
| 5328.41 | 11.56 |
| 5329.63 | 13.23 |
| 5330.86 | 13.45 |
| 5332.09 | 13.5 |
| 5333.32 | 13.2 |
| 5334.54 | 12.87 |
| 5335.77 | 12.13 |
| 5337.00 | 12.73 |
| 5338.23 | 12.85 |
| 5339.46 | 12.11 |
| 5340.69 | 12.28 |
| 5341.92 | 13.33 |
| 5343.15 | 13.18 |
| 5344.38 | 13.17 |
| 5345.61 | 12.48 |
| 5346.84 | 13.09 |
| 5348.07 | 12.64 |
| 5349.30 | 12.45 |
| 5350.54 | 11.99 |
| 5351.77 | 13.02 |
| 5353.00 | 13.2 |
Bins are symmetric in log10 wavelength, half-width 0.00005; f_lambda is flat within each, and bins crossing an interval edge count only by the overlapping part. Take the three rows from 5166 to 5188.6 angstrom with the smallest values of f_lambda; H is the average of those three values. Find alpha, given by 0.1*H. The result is 0.89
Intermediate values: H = 8.9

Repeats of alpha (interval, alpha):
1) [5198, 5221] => 1.15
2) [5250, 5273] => 1.14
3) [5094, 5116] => 1.21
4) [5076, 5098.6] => 1.24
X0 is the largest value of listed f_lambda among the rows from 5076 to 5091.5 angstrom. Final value 13.77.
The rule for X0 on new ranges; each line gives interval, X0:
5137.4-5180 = 14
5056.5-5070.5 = 13.71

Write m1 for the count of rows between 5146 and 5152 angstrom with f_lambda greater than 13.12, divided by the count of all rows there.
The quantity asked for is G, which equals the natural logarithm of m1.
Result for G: -1.6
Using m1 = 0.20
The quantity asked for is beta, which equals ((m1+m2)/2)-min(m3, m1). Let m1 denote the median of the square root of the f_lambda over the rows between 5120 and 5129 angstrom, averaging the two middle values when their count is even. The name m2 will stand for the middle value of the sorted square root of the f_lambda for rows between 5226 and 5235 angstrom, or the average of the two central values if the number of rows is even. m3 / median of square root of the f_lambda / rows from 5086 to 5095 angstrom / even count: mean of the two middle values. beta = -0.011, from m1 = 3.58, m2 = 3.56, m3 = 3.61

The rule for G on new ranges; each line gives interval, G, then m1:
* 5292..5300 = -1.8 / 0.17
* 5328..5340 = -0.9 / 0.40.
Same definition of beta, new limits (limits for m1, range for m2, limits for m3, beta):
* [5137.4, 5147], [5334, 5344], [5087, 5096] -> -0.014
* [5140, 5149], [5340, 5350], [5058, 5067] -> -0.009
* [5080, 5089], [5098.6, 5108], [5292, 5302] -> 0.018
